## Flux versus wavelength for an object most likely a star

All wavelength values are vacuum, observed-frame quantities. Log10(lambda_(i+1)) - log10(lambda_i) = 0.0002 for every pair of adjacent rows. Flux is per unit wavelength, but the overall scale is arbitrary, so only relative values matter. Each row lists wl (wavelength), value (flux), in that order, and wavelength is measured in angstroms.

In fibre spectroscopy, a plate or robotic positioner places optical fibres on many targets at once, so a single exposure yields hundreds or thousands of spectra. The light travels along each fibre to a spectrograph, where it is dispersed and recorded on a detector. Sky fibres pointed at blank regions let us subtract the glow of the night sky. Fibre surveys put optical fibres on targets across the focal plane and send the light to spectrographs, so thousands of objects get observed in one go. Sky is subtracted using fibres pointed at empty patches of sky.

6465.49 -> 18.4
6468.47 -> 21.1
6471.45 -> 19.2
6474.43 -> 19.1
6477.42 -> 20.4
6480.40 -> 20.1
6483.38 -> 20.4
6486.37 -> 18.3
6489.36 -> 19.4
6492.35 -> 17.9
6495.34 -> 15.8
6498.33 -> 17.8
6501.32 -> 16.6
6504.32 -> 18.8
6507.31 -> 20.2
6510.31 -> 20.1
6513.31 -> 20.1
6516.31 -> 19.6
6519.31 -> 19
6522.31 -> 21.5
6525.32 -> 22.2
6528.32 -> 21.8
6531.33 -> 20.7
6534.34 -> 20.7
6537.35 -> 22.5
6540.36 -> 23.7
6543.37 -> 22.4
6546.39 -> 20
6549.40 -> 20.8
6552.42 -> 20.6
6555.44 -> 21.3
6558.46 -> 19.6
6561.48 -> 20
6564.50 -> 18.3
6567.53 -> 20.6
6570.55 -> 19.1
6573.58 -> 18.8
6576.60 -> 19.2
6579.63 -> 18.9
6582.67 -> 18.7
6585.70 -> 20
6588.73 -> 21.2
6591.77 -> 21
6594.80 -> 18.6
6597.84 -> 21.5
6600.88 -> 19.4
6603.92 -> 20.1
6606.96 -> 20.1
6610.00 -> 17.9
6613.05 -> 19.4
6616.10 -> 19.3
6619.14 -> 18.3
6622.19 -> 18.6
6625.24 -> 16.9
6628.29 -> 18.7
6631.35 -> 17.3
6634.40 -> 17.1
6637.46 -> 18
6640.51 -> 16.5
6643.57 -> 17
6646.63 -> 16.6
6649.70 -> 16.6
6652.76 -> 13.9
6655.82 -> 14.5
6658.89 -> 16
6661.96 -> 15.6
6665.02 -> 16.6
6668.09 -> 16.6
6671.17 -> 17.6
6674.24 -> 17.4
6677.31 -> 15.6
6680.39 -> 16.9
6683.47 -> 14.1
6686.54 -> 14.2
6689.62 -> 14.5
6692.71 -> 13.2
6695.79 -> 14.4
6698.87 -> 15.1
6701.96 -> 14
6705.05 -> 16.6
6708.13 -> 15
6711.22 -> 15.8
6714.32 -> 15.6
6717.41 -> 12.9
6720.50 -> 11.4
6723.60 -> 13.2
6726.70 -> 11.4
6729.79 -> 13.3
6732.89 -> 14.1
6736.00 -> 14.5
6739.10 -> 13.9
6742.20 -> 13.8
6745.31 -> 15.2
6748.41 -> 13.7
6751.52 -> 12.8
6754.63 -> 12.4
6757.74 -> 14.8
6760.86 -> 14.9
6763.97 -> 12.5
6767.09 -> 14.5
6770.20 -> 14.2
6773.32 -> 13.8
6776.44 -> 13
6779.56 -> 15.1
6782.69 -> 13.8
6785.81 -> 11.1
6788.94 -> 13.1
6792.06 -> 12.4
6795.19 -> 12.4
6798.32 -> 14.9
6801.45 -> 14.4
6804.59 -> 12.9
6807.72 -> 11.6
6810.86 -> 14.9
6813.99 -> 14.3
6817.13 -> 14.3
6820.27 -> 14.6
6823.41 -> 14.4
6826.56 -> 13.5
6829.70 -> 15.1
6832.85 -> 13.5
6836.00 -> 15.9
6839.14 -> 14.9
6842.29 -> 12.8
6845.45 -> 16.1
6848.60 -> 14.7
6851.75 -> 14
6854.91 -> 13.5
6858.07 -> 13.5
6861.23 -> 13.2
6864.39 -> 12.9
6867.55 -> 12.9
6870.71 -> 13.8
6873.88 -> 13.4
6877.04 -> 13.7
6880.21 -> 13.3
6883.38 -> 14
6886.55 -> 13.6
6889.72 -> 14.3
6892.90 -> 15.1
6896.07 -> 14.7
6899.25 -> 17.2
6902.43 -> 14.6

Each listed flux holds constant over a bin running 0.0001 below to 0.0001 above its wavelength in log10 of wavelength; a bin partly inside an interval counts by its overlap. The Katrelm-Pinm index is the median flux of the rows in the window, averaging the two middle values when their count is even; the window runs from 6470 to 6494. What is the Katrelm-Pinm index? 19.3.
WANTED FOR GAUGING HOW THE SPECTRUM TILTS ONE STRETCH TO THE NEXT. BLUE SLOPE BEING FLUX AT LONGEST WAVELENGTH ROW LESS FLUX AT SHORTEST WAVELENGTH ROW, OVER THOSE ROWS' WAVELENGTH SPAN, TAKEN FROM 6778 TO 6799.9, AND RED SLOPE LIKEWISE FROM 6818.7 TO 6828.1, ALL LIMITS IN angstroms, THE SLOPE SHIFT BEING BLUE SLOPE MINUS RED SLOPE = 0.16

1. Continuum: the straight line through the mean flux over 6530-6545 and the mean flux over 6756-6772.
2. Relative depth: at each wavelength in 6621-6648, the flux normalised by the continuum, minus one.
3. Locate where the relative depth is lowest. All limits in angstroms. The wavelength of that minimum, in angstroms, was 6625.24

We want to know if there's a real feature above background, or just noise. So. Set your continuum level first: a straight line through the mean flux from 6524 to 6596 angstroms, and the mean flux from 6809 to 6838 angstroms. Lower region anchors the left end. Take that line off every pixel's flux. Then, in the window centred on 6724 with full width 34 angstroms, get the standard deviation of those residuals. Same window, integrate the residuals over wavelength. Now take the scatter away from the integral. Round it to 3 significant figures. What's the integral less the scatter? -104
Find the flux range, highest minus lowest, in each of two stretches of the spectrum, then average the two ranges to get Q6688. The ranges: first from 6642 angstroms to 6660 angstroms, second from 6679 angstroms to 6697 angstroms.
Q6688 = 3.40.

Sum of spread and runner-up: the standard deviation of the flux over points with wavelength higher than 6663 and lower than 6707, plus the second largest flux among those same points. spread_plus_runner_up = 18.8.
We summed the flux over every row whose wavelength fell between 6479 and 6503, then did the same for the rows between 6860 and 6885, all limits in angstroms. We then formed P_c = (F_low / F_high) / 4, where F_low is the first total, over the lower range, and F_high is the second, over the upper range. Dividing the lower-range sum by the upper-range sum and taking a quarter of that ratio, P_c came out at 0.34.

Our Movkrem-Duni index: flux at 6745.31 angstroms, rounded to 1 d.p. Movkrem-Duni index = 15.2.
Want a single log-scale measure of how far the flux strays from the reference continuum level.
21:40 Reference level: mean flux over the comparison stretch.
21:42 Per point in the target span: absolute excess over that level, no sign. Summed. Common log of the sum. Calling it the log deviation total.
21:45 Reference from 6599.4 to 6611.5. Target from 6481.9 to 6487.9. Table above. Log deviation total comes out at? 0.3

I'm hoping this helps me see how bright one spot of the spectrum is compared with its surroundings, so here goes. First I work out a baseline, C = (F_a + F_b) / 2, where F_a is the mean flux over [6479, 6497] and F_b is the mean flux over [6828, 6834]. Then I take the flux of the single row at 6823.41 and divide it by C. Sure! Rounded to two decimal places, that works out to 0.87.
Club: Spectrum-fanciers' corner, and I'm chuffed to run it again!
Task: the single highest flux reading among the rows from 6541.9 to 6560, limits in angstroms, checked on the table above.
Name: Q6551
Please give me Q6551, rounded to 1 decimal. 22.4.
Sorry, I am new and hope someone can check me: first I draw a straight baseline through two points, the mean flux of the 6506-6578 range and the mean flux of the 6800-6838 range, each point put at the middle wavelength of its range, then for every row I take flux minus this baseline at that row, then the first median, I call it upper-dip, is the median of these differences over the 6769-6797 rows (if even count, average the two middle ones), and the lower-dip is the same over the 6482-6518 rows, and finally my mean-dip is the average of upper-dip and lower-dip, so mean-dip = -2.1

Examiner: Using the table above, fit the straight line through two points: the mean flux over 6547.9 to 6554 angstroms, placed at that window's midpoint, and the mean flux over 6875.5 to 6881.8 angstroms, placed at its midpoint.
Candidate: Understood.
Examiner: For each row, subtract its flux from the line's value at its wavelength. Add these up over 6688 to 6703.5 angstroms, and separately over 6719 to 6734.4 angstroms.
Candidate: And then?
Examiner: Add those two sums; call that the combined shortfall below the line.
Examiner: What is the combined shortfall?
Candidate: 37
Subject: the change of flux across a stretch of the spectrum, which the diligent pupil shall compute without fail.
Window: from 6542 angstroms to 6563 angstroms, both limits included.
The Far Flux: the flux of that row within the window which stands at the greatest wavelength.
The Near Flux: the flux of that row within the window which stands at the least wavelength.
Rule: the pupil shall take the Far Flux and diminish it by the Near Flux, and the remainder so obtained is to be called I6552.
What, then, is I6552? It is -2.4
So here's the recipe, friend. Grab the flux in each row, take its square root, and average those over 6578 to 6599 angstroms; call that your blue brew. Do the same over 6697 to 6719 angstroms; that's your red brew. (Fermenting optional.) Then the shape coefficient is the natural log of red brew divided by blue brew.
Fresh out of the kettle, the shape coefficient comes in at -0.14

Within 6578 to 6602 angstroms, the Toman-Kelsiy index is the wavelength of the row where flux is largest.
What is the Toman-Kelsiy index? 6597.84 angstroms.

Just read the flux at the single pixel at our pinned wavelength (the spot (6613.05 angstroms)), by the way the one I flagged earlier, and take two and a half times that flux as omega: 48.5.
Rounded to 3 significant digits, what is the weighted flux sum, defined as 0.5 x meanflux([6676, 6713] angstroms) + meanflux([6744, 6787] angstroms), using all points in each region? 21.2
